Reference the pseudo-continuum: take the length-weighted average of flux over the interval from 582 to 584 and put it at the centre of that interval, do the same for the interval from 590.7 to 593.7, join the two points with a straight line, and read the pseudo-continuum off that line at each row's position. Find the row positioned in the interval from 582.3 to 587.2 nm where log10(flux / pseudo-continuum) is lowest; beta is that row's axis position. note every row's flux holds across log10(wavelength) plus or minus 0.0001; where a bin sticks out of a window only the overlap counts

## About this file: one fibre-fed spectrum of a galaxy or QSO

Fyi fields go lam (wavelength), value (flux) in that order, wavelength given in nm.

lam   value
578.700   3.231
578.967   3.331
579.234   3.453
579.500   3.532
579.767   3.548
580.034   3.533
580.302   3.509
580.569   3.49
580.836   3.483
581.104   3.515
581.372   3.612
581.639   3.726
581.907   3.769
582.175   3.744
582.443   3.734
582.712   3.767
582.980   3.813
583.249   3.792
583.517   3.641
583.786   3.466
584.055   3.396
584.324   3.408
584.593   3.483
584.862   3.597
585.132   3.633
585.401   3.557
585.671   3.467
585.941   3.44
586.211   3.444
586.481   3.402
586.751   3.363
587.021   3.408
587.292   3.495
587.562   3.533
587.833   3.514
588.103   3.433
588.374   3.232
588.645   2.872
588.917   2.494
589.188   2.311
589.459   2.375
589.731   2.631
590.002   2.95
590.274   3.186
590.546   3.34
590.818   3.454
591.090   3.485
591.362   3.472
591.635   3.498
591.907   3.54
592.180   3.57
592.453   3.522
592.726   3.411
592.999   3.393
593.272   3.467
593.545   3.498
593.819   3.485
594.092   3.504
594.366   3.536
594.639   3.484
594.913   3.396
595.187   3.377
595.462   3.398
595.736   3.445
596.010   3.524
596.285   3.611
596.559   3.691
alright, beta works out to 584.055 nm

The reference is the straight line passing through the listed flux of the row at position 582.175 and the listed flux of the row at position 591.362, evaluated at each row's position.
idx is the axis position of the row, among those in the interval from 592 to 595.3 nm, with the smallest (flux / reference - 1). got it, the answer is 592.999 nm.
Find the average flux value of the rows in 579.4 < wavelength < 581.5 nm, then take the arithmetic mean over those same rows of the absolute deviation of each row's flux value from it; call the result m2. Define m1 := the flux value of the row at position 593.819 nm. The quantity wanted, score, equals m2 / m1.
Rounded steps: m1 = 3.485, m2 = 0.03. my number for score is 0.01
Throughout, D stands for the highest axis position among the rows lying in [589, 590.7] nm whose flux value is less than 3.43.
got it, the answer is 590.546 nm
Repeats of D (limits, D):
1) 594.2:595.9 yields 595.462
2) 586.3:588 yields 587.021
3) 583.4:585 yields 584.324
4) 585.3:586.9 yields 586.751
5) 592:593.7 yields 592.999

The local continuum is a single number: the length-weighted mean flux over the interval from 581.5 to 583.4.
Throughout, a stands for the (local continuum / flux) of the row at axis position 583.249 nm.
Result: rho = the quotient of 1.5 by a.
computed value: 1.51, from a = 0.99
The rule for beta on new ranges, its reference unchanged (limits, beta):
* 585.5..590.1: 589.188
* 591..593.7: 592.999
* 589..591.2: 589.188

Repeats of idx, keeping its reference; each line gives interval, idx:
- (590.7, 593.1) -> 590.818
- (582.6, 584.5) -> 584.055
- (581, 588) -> 584.055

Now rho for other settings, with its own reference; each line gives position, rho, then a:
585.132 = 1.45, 1.04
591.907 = 1.41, 1.06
